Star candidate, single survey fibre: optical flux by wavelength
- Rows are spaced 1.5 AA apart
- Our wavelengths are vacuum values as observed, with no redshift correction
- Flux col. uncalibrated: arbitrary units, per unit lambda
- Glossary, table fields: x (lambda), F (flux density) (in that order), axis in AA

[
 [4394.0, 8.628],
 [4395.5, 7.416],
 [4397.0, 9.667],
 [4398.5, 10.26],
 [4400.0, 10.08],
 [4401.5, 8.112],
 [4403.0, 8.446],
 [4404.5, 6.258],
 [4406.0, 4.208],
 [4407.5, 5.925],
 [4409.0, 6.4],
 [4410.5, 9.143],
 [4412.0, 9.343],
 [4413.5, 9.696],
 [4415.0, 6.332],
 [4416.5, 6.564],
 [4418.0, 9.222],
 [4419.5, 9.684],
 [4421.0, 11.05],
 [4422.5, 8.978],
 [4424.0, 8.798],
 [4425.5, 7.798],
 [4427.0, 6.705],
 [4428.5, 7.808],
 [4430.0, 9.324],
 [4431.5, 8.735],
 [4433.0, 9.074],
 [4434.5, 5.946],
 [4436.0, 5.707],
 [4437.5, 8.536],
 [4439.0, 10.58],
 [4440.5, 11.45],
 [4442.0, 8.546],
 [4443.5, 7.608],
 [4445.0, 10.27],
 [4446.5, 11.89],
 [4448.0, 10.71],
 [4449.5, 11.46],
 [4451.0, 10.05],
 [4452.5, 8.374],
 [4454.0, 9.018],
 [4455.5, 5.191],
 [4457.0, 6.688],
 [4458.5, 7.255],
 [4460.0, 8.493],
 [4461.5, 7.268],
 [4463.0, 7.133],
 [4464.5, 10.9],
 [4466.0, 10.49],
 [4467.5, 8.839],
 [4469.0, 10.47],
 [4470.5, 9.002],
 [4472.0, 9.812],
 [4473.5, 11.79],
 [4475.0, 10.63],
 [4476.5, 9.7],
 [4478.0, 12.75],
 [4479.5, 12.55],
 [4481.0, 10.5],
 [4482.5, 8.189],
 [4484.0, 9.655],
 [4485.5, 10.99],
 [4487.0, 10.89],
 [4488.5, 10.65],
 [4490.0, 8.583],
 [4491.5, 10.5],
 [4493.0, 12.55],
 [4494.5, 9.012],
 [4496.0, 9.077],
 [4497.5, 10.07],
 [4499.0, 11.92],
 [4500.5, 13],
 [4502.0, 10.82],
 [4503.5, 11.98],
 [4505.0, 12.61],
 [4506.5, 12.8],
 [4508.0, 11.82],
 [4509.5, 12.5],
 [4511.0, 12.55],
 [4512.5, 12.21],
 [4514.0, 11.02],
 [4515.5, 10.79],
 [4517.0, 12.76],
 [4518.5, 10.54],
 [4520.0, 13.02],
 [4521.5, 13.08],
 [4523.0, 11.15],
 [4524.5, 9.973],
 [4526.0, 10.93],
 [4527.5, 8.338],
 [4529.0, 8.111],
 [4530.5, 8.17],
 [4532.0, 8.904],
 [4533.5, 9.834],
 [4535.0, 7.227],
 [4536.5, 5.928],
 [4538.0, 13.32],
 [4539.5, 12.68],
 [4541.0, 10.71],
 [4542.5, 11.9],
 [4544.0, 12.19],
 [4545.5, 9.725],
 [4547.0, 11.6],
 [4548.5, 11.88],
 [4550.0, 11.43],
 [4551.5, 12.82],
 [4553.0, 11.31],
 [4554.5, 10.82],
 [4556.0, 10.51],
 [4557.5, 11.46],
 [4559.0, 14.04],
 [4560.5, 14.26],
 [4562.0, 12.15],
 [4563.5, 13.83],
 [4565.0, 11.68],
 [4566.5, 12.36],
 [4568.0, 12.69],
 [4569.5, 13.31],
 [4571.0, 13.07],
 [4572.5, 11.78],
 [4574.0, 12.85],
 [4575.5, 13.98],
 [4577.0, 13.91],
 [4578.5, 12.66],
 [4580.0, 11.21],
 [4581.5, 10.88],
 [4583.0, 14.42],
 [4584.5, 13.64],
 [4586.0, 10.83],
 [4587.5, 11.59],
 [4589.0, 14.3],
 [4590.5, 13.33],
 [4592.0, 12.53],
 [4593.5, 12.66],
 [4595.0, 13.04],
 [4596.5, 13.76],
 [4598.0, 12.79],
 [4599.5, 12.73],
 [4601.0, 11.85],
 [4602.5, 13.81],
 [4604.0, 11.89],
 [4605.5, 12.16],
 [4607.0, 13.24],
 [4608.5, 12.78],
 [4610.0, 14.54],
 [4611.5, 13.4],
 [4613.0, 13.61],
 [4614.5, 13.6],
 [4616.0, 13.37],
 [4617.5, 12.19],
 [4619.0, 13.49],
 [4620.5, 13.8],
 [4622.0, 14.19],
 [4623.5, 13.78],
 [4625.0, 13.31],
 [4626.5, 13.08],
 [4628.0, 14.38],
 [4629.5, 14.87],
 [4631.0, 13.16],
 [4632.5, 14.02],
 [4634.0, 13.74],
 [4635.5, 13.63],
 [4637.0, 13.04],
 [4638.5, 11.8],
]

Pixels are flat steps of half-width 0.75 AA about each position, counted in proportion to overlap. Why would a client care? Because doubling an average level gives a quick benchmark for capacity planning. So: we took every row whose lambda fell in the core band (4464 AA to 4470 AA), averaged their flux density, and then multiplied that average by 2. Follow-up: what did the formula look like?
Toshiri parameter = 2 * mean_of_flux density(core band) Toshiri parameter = 20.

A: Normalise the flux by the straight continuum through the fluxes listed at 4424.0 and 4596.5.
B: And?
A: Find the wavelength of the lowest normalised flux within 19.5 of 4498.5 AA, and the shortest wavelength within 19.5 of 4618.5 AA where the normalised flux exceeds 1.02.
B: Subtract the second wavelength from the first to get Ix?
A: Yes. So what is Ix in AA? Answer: -127.5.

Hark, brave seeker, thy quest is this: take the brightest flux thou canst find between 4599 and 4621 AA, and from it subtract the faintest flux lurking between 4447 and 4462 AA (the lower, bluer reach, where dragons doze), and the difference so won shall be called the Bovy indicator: 9.3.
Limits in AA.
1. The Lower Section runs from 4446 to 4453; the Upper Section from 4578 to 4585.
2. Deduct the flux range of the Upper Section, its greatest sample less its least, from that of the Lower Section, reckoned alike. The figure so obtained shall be -0.02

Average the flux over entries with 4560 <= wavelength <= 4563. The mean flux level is 13.2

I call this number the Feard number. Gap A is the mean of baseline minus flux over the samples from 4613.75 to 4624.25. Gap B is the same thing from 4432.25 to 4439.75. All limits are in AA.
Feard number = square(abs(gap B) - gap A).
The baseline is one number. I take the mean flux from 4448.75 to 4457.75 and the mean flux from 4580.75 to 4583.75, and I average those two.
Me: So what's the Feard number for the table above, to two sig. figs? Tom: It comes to 30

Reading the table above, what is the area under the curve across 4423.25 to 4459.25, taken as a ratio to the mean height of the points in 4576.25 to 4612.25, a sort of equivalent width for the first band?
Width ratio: 24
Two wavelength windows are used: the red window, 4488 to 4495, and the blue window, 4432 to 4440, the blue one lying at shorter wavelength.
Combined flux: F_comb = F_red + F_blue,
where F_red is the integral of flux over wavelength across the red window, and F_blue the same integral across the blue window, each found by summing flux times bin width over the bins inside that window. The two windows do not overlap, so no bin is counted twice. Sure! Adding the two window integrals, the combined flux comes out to 137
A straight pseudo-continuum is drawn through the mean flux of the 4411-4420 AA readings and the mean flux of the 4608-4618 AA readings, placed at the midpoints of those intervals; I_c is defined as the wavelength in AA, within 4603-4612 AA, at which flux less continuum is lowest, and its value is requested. 4604.0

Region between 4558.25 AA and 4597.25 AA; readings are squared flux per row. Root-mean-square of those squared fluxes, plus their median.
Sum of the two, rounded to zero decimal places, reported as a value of 337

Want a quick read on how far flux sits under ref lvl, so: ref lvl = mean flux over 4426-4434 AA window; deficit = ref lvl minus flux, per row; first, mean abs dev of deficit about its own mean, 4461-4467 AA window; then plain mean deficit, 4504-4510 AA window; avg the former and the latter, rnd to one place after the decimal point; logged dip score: -1.2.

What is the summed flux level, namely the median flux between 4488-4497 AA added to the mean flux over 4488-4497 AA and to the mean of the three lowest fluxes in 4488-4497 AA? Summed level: 28.7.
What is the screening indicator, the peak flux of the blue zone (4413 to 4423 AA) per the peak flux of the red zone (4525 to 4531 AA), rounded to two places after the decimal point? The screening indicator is 1.01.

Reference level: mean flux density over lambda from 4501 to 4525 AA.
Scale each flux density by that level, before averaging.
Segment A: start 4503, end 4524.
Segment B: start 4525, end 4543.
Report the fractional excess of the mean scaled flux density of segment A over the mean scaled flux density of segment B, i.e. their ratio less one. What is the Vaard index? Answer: 0.25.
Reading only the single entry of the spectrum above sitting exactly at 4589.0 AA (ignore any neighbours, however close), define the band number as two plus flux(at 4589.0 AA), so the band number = 16.3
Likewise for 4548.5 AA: 13.9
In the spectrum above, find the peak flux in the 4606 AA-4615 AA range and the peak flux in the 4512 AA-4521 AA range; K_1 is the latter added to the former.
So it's 28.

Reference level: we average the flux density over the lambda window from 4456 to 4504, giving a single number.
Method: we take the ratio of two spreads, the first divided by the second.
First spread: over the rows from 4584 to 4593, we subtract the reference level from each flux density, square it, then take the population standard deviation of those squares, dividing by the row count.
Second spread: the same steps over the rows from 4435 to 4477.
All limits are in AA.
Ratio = 1.1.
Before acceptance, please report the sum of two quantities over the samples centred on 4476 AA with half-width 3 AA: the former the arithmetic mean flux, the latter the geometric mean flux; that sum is 22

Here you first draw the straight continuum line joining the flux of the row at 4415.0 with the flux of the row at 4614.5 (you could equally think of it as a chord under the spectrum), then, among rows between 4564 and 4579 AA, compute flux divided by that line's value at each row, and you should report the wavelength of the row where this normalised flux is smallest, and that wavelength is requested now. 4572.5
